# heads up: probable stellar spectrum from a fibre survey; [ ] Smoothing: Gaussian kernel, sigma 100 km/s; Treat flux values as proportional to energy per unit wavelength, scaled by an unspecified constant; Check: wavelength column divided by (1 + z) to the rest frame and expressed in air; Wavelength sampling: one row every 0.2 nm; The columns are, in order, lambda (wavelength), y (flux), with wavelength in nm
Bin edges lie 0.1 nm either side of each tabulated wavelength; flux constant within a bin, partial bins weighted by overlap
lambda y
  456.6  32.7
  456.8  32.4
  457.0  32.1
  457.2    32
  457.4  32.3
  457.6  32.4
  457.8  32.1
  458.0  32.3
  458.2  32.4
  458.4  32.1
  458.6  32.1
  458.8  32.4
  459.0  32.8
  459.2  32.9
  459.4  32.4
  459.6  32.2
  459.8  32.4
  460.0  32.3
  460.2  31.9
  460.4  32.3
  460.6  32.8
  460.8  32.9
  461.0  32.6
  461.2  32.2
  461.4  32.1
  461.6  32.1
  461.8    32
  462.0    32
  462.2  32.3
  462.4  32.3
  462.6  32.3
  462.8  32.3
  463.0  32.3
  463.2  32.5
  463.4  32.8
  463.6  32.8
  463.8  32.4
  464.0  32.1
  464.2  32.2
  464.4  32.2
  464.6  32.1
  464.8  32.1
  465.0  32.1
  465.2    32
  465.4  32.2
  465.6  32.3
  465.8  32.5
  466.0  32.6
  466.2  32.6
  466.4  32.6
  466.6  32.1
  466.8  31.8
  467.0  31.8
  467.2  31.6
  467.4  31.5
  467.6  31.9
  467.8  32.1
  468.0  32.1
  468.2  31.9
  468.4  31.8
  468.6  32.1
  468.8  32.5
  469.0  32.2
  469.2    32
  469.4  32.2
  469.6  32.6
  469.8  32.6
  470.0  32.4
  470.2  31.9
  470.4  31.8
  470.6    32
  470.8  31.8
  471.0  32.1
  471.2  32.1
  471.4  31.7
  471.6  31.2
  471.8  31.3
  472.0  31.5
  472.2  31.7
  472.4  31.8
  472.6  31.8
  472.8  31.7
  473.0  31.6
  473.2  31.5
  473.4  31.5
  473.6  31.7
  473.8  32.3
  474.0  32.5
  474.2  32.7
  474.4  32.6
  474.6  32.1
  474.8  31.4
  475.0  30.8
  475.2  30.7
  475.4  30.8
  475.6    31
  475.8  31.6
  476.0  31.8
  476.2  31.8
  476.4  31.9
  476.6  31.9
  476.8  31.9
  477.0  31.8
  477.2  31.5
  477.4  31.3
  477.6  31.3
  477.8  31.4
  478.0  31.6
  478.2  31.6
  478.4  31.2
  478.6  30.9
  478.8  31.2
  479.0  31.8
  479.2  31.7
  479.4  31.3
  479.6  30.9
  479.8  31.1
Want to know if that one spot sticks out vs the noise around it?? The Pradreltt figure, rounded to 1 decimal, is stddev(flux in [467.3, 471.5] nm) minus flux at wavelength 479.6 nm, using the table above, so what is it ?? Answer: -30.6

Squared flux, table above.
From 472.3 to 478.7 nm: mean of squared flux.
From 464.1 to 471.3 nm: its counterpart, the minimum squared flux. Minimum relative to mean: 0.99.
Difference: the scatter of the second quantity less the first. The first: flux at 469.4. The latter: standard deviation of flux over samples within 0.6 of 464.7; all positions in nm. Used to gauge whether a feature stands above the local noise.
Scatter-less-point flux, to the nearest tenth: -32.1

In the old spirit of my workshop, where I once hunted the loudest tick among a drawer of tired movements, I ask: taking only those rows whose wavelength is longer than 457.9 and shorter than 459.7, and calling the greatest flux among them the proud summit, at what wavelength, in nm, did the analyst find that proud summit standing 459.2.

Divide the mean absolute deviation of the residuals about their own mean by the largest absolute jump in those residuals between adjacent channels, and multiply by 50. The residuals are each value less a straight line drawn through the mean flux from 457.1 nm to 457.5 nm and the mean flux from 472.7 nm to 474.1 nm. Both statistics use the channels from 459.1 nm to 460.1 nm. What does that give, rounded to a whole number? 18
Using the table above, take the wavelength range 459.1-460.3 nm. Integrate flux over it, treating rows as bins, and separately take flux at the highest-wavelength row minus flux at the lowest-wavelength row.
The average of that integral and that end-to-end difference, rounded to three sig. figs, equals 18.9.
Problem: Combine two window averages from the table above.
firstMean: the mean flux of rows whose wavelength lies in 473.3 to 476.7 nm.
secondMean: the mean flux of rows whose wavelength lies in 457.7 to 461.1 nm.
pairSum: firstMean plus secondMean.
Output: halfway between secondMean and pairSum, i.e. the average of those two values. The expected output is 48.3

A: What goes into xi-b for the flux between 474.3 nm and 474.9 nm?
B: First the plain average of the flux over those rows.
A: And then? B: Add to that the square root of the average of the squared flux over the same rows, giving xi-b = 64.1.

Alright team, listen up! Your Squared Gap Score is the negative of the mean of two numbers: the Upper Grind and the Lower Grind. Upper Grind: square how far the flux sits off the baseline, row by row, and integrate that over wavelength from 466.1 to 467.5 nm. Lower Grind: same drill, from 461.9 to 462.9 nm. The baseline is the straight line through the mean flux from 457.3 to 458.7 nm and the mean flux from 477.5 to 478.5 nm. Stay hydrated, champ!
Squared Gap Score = -0.15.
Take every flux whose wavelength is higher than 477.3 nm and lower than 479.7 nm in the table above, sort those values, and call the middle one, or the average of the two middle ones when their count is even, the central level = 31.3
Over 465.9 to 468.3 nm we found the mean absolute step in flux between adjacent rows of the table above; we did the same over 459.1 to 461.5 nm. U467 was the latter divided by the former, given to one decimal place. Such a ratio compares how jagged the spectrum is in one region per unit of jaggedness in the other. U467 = 1.7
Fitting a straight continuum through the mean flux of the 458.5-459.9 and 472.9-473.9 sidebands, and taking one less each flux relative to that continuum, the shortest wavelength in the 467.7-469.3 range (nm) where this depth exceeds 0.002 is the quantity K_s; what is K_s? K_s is 468.2 nm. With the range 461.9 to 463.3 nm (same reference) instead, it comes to 462.0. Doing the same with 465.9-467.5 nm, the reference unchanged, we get 466.8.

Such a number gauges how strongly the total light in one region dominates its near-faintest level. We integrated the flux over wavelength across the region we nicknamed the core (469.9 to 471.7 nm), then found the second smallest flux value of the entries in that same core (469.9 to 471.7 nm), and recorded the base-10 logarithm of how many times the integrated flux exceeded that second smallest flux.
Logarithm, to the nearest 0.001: 0.258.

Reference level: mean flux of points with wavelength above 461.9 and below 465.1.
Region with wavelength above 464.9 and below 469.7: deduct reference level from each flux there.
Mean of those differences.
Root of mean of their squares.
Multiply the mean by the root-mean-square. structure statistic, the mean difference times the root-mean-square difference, -0.06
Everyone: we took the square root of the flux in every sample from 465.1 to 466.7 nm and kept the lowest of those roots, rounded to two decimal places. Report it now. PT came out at 5.66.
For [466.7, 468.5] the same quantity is 5.61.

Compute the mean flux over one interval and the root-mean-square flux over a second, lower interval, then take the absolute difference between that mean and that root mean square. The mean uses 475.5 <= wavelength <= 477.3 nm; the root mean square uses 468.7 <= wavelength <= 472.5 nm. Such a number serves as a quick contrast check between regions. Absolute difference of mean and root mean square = 0.28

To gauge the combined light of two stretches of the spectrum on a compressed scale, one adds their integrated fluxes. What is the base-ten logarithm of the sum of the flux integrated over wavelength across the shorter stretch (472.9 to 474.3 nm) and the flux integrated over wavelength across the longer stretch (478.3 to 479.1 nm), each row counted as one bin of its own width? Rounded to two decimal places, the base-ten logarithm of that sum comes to 1.84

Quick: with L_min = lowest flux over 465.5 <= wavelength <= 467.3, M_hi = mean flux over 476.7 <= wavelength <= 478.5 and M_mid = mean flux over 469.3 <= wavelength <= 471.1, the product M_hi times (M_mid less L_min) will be 18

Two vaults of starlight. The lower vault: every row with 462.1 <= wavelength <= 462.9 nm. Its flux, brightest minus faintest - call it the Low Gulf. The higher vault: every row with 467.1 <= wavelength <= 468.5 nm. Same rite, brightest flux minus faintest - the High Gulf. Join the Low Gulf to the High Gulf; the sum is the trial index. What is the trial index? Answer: 0.60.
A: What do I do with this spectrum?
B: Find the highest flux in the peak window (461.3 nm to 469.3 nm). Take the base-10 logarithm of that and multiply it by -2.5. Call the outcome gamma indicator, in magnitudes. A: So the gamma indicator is -3.790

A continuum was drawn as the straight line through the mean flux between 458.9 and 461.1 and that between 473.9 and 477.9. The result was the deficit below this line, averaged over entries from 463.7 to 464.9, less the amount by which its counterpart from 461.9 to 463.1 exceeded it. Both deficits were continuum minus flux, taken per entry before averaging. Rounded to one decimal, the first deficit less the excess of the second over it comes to 0.1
